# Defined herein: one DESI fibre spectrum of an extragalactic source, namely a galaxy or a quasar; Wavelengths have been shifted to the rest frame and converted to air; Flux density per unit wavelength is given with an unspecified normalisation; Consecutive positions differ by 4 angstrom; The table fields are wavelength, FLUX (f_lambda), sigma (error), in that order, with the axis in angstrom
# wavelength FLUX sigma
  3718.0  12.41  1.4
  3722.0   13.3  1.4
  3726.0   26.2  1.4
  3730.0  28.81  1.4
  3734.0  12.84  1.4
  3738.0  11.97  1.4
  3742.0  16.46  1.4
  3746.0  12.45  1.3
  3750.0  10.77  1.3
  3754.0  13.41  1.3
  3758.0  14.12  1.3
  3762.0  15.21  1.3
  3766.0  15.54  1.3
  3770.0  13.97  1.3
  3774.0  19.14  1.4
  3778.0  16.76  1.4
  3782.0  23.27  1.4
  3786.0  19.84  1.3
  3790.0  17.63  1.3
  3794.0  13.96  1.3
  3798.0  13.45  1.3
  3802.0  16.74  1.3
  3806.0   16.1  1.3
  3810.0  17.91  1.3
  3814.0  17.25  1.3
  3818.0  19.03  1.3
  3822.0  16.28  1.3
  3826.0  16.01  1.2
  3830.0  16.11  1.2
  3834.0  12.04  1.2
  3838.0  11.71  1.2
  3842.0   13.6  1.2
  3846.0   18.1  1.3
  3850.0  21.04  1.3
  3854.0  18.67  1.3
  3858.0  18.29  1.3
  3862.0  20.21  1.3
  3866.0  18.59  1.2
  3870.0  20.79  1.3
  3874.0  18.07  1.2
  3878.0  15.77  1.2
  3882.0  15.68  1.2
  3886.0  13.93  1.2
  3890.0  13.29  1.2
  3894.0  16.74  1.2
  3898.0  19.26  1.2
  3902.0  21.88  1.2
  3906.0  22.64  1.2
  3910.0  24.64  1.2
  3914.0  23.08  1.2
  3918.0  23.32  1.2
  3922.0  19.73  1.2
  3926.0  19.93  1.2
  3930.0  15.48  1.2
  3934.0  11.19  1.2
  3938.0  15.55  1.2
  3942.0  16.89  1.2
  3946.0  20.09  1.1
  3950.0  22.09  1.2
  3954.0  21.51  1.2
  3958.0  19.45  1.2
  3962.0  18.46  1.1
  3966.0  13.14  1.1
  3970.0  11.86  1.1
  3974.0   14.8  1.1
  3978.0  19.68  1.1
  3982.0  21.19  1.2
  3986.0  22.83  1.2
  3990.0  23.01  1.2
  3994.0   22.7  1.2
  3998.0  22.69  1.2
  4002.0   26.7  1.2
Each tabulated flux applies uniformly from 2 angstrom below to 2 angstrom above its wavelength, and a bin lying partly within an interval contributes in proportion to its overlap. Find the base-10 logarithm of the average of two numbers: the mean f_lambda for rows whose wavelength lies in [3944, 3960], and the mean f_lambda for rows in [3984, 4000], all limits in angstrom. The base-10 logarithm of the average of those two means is 1.34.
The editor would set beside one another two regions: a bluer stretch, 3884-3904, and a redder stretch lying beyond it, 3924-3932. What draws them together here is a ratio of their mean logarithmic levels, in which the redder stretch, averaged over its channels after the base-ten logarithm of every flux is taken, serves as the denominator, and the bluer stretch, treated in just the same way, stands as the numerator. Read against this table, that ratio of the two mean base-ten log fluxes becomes 0.98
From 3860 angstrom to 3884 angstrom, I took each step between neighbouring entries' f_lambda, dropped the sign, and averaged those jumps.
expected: 1.8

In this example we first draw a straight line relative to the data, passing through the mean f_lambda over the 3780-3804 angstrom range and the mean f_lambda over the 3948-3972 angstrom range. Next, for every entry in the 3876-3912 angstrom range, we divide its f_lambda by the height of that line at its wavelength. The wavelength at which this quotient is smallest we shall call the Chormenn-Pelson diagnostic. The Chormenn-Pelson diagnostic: 3890.0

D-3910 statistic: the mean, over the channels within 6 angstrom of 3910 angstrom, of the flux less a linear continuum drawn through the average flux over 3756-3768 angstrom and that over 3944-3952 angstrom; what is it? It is 4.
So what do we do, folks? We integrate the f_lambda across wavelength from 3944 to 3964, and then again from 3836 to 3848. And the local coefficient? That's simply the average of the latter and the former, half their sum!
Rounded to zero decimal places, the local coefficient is 290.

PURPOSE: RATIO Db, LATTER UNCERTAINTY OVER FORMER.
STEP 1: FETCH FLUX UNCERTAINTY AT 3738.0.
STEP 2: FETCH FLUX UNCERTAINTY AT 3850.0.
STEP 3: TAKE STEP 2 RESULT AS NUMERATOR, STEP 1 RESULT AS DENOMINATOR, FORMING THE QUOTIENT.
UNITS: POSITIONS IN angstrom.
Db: 0.93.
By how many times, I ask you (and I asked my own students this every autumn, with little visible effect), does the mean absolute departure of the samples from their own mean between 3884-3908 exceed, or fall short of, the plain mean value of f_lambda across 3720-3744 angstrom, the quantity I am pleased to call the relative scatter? 0.181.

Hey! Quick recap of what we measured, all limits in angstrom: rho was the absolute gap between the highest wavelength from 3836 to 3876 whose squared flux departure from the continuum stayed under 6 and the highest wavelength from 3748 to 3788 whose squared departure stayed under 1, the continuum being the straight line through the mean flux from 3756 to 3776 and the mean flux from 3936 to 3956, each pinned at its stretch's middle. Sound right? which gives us 96 angstrom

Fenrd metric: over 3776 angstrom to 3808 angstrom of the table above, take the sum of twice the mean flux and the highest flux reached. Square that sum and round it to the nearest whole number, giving 3330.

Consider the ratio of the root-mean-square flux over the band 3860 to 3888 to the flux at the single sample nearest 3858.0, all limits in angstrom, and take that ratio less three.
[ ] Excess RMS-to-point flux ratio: -2.0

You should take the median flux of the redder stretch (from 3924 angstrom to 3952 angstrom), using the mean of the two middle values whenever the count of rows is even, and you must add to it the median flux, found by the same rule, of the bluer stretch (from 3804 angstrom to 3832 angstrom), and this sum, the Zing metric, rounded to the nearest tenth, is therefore 33.2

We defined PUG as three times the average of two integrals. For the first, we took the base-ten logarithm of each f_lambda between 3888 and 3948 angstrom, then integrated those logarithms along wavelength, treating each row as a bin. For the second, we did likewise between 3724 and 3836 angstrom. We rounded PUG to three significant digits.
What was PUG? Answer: 317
